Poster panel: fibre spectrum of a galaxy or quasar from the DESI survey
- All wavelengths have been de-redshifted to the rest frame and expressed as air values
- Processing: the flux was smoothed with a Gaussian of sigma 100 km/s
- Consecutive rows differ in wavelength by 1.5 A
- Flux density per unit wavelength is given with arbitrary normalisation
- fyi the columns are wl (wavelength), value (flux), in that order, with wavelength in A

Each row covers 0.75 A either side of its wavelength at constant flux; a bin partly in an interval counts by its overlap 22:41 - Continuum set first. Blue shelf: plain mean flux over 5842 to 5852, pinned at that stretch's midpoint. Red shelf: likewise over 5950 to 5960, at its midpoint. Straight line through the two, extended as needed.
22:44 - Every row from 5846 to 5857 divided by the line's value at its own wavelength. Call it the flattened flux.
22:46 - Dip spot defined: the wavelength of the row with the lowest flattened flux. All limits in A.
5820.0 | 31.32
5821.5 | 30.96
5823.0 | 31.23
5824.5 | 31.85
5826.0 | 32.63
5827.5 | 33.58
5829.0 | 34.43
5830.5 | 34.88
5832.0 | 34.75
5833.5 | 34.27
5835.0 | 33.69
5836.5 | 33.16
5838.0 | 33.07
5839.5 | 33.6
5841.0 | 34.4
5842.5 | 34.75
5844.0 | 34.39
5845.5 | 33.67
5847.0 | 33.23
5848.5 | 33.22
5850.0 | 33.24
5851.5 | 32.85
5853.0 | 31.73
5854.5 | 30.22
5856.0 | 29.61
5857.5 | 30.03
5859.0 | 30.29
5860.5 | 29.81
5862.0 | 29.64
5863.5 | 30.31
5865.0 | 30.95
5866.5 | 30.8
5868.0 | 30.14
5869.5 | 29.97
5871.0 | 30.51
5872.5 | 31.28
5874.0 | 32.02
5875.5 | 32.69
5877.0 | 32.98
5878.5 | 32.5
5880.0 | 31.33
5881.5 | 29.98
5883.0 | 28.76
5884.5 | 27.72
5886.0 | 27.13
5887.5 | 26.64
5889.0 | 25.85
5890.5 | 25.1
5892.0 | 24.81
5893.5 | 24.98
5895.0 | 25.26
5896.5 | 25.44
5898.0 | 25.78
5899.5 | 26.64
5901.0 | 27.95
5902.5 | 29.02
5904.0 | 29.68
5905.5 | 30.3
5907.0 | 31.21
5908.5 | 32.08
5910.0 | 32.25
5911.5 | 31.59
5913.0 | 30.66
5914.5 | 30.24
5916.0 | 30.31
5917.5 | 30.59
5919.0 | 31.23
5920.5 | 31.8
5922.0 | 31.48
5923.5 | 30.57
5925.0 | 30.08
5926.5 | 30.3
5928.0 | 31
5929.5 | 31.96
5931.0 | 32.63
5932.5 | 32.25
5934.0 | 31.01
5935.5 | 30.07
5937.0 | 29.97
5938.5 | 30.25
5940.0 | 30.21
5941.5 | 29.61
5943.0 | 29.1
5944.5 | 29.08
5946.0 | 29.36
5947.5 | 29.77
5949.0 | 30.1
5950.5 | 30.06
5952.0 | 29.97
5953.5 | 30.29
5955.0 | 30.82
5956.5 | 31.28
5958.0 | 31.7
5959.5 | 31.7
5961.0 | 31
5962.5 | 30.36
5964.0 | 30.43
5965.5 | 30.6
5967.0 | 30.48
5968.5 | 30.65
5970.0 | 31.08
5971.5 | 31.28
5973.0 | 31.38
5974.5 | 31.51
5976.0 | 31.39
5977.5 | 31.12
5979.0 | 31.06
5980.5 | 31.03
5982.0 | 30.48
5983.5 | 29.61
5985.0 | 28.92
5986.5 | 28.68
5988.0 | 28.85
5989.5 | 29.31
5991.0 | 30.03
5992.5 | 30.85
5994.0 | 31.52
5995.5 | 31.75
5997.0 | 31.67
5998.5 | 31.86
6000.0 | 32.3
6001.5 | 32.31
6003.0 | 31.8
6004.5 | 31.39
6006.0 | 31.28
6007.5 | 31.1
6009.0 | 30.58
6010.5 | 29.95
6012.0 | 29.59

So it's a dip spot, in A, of 5856.0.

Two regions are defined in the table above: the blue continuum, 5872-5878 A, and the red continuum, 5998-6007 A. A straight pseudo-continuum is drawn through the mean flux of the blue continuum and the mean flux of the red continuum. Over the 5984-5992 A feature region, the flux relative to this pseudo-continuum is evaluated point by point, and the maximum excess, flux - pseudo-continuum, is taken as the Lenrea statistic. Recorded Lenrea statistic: -1.8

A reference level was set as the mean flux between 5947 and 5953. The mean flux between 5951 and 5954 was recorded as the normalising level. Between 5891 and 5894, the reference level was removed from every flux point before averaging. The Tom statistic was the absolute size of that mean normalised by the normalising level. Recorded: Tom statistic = 0.169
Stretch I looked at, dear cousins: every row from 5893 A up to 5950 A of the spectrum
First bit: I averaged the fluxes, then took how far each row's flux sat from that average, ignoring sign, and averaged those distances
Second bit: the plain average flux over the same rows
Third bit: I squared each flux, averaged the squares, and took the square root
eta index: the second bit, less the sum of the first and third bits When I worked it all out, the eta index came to -1.5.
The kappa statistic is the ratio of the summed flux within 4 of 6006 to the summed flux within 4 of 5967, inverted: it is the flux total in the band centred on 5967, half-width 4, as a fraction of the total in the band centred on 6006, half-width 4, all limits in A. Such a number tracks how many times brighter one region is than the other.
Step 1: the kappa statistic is 0.981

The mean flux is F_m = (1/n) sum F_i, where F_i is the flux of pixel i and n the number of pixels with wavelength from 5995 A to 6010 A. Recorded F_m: 31.6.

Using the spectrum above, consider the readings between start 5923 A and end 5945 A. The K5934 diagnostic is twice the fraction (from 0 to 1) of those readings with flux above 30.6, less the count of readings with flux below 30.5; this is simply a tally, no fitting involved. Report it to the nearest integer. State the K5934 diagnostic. -8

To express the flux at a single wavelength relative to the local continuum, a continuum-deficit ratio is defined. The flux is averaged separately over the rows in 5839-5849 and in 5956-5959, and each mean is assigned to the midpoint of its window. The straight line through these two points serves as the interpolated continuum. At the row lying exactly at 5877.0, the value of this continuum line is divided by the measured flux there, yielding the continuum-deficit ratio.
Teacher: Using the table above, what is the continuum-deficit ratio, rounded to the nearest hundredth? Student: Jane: 1.01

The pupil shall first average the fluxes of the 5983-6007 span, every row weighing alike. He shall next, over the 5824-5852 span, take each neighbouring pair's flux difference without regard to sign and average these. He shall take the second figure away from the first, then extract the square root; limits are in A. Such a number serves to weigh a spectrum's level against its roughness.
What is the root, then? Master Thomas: 5.50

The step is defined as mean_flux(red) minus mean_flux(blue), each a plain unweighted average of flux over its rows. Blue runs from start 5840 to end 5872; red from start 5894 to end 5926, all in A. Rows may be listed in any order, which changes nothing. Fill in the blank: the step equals -2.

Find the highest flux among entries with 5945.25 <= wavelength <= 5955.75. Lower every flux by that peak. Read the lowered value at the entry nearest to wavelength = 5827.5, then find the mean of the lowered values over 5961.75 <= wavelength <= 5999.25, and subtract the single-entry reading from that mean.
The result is -2.9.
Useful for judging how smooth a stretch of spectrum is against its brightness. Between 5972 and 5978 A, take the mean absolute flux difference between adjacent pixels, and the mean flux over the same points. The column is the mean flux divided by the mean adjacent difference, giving 181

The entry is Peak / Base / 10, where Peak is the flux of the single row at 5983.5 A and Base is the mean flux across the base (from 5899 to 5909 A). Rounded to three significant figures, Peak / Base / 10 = 0.100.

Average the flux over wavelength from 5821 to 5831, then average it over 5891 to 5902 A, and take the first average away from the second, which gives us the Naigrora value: -7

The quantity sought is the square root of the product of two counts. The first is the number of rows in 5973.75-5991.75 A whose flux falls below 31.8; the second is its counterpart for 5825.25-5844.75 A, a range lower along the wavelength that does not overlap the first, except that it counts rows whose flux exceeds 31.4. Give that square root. 12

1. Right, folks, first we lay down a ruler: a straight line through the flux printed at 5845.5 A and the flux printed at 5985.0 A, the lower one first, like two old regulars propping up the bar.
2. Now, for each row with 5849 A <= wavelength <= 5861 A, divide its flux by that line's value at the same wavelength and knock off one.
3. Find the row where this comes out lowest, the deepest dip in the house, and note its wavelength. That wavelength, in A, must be 5856.0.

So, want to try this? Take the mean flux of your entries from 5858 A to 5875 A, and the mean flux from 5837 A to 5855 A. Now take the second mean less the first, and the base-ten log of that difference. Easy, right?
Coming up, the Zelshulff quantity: 0.43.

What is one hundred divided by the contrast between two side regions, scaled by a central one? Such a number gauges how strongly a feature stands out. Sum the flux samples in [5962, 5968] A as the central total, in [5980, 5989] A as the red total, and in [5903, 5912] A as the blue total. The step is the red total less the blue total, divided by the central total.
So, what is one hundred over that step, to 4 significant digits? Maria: -1277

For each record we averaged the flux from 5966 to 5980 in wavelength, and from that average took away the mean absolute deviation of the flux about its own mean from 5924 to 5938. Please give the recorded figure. 30.3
